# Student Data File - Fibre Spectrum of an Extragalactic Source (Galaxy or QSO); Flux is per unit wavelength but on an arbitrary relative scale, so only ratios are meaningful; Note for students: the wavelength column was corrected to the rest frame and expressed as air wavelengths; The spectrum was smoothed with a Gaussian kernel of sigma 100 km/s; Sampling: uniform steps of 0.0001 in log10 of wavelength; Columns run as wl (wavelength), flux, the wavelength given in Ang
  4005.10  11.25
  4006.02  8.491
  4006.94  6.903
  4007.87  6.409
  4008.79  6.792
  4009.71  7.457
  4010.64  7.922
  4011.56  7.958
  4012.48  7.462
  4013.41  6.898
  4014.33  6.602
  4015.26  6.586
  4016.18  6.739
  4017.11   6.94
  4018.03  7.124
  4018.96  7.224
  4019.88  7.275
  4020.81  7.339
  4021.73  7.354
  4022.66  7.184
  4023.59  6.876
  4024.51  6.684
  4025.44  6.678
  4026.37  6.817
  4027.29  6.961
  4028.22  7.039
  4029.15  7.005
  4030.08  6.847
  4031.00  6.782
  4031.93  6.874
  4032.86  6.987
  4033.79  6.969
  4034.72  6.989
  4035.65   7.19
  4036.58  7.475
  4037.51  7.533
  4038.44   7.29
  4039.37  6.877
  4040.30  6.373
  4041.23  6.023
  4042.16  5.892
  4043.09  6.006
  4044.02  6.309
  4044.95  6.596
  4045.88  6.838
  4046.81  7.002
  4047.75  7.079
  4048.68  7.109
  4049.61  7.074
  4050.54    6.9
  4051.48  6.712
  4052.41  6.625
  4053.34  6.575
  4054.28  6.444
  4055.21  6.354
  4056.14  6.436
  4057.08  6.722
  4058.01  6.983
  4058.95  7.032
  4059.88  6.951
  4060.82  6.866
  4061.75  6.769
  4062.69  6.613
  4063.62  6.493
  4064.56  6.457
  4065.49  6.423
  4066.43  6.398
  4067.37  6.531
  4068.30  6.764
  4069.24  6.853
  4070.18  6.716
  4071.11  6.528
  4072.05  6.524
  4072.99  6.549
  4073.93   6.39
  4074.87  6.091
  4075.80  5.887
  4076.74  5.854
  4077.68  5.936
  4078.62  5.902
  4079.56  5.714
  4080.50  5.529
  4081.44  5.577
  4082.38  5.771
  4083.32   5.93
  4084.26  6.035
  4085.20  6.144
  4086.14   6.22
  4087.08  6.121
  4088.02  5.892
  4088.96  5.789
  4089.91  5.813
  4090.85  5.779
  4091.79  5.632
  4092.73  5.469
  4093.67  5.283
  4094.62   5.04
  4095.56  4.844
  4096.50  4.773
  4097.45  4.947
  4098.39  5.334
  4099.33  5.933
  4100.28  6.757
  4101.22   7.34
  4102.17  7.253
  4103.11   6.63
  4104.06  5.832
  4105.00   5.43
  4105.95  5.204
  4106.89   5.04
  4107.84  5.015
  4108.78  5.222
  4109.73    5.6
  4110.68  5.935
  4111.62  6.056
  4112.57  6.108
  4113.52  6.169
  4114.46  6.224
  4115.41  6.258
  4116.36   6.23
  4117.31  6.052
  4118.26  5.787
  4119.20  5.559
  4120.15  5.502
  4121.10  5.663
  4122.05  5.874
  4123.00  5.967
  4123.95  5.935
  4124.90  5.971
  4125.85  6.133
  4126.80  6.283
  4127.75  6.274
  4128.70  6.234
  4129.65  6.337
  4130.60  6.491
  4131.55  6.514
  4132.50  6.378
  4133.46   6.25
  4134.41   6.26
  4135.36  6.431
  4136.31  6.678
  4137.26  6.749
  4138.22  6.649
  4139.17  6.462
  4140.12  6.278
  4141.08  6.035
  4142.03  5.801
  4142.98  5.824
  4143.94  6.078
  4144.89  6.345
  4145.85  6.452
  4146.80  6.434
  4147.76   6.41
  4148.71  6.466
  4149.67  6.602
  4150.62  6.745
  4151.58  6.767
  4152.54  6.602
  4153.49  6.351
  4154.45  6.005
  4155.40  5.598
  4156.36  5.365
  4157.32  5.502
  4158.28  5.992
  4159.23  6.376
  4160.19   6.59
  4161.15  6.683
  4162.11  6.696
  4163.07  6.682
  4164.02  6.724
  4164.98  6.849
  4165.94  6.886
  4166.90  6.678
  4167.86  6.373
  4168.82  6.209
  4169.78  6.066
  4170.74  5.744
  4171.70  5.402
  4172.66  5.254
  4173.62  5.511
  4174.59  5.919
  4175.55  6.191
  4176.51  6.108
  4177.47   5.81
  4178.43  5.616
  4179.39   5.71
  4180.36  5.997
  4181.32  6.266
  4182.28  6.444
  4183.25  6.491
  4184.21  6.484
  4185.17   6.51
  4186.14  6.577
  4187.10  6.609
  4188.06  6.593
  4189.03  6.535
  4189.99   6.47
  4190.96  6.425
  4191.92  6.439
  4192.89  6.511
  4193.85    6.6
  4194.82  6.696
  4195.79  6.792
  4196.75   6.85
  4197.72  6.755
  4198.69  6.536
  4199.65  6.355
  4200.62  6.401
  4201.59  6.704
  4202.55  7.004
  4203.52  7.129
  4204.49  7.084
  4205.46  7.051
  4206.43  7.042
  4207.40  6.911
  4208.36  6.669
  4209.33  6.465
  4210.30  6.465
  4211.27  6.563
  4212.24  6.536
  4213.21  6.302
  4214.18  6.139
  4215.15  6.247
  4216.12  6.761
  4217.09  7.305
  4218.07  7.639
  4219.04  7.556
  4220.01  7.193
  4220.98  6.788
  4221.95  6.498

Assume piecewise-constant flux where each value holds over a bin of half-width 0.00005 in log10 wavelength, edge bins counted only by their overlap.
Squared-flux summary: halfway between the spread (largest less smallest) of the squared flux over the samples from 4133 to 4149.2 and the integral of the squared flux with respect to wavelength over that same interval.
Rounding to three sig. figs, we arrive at 331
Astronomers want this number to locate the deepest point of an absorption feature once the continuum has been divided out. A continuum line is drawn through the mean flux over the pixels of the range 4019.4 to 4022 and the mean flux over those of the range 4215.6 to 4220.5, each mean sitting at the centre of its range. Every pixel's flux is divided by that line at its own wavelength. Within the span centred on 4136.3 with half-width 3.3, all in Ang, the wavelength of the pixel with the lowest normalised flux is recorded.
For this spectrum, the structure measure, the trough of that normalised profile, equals 4133.46 Ang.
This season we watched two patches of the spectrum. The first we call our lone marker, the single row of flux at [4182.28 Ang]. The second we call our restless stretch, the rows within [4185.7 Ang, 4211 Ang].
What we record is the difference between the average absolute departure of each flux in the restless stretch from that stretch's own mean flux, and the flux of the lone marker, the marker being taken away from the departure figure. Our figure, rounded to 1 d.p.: -6.2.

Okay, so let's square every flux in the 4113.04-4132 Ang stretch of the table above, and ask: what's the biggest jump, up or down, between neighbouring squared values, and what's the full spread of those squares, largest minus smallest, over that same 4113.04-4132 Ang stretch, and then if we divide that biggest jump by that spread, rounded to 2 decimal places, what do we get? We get 0.26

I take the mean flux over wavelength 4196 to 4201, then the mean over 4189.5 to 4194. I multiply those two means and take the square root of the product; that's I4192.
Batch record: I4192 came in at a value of 6.5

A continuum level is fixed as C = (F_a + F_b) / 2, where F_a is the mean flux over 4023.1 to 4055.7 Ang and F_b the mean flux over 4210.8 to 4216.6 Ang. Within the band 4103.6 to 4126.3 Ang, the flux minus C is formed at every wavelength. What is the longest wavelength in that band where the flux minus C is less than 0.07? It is 4125.85 Ang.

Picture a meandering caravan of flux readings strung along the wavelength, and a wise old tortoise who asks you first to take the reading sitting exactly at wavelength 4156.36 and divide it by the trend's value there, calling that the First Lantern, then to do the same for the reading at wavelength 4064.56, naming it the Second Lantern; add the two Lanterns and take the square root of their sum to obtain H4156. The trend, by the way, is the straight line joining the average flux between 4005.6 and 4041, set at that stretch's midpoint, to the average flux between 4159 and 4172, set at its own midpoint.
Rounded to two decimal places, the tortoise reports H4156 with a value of 1.33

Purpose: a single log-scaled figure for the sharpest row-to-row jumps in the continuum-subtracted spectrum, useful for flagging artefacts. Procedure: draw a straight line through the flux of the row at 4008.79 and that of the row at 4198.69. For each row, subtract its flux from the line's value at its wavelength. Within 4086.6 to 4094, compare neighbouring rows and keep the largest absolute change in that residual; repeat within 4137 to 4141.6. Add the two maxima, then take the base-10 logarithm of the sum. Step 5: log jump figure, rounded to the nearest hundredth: -0.33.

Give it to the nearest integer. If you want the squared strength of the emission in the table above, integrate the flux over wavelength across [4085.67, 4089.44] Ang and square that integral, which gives 511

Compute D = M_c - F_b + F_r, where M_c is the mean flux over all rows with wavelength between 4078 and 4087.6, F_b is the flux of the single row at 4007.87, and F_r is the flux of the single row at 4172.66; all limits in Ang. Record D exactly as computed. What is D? 4.7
